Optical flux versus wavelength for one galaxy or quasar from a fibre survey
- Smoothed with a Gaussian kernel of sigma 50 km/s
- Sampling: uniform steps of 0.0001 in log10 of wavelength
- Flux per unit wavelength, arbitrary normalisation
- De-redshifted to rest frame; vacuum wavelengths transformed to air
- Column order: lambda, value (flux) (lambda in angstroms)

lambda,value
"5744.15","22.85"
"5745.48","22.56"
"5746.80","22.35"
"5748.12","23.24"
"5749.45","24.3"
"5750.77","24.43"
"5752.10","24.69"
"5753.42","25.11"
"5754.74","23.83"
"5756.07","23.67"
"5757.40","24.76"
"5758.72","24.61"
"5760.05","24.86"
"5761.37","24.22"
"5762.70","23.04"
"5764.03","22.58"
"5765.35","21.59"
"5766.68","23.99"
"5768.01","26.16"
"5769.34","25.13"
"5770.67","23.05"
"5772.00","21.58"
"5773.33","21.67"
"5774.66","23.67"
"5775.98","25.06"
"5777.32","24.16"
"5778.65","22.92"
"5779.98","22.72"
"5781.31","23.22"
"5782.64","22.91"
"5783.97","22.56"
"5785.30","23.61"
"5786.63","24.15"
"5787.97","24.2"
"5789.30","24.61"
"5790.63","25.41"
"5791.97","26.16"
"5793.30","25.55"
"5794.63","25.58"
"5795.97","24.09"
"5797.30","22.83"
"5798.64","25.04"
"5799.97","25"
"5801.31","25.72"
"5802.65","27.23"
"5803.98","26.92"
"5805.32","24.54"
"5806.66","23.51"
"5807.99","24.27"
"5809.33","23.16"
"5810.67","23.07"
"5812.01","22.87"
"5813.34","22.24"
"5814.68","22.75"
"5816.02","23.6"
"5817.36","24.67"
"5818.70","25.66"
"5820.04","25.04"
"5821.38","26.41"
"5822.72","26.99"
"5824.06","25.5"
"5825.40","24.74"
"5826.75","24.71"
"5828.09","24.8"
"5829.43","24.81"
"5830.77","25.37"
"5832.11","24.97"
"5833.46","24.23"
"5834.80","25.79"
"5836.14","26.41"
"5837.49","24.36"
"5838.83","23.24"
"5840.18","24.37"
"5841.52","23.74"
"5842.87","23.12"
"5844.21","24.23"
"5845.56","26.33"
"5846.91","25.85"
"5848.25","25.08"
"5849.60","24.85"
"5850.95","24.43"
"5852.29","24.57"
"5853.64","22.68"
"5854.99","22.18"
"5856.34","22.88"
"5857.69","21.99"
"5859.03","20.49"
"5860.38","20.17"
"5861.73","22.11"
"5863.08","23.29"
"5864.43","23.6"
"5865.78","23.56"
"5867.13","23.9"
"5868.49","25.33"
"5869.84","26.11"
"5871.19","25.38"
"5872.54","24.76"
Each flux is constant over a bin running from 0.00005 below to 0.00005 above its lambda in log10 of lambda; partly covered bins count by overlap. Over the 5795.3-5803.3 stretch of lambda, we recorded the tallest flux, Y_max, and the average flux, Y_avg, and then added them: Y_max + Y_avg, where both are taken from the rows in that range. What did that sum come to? 52.2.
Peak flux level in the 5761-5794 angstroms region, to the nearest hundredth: 26.16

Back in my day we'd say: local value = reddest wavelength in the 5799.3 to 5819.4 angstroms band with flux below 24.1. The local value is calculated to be 5816.02 angstroms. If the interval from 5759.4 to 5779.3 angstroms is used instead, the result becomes 5778.65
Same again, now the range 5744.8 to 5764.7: 5764.03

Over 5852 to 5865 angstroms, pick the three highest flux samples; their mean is 23.8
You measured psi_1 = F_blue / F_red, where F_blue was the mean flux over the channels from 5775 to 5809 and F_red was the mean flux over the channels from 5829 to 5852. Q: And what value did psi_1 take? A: 0.99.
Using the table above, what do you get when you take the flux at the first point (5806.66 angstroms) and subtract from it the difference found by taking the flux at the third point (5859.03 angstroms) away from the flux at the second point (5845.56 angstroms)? 17.7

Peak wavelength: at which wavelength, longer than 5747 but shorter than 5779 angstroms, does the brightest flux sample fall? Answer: 5768.01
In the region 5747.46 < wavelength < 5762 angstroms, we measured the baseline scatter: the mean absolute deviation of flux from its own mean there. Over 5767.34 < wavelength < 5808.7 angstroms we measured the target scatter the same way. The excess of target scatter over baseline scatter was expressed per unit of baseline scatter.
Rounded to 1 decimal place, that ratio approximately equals 1.6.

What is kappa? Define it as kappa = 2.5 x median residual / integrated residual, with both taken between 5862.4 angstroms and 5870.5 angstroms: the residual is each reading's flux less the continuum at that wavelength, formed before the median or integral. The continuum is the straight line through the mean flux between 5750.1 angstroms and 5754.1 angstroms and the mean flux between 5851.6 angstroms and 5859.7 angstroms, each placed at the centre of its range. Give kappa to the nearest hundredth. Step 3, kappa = 0.22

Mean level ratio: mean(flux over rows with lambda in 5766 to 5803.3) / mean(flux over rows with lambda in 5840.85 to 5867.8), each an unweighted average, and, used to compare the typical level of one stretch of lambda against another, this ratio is 1.03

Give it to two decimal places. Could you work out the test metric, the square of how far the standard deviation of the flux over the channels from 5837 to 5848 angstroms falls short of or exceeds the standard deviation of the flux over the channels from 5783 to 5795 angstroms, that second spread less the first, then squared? 0.00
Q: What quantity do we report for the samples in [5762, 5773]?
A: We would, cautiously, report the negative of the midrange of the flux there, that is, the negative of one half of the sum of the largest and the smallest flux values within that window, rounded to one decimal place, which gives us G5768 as -23.9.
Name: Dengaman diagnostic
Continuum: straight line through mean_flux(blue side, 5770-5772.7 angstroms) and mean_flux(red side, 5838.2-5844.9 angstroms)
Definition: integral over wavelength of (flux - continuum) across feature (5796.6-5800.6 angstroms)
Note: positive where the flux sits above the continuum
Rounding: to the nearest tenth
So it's 5.7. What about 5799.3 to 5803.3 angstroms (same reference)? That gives 12.3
